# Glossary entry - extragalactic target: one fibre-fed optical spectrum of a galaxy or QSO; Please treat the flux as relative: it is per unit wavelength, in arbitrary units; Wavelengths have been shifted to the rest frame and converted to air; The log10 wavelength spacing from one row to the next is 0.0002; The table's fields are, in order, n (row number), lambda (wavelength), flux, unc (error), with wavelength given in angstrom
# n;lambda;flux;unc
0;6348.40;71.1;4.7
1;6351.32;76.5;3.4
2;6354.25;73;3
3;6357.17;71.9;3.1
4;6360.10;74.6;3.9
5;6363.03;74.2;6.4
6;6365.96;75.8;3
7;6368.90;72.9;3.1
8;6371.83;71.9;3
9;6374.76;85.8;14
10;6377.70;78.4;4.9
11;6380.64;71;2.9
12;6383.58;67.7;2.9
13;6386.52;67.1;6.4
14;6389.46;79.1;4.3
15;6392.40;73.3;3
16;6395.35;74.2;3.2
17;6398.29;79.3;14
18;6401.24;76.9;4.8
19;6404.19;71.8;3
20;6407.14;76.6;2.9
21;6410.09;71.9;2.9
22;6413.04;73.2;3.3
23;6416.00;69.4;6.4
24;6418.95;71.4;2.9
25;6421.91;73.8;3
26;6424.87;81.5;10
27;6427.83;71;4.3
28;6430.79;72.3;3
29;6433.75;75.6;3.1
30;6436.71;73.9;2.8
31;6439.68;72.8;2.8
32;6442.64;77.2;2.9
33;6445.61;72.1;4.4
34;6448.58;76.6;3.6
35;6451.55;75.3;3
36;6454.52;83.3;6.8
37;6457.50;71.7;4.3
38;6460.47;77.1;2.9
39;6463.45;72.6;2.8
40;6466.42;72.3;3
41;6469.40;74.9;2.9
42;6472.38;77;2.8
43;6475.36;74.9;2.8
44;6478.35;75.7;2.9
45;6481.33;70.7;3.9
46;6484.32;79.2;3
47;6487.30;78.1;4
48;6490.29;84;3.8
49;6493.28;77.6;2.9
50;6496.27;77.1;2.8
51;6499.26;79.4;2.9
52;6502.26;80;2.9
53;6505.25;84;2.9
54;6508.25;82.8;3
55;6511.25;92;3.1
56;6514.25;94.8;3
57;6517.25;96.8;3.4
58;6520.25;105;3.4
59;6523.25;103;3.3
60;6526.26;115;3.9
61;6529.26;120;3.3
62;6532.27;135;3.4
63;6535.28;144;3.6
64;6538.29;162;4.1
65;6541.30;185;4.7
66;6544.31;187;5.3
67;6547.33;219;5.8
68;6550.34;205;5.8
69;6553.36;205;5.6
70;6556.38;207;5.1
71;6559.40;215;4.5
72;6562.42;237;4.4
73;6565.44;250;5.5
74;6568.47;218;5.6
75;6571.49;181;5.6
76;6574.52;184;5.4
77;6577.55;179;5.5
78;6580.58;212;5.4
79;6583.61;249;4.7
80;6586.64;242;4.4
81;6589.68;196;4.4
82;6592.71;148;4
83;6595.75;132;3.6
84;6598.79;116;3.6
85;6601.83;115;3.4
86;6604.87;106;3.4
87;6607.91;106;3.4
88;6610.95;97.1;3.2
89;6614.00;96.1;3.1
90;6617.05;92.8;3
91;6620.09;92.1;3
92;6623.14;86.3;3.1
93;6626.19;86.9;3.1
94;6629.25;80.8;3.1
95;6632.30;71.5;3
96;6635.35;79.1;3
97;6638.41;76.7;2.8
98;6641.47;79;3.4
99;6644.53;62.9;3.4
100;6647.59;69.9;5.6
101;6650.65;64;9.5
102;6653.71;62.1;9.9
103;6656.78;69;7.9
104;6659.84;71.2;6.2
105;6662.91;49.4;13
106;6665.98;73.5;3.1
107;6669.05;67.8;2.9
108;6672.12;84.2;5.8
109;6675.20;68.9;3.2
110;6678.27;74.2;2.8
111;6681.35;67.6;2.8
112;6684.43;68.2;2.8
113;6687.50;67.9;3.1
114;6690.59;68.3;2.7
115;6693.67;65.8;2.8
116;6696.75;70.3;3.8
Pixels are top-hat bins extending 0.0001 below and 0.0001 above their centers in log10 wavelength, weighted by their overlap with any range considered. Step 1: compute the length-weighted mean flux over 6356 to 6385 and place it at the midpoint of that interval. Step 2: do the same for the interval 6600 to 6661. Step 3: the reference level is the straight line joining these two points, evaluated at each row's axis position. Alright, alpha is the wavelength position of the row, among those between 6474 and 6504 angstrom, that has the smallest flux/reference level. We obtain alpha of 6481.33 angstrom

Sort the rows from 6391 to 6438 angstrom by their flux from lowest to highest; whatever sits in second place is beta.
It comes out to 71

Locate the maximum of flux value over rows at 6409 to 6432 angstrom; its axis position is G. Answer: 6424.87 angstrom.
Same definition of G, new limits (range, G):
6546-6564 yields 6562.42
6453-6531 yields 6529.26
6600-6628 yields 6601.83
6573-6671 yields 6583.61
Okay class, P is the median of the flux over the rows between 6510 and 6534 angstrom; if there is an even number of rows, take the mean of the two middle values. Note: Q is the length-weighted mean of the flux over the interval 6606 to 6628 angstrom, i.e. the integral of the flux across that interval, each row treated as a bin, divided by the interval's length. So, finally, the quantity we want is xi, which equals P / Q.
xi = 1.11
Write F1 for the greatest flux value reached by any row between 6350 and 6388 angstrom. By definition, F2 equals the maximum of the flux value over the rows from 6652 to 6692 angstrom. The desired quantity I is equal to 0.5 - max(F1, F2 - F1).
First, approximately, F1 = 85.8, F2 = 84.2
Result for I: -85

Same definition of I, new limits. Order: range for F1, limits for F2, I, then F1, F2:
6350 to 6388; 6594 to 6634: -85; 85.8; 132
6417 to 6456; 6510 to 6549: -135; 83.3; 219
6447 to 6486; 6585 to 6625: -158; 83.3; 242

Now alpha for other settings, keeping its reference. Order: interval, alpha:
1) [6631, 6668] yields 6662.91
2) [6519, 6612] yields 6610.95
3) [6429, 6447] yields 6445.61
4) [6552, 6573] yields 6571.49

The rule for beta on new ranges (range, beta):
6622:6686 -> 62.1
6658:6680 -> 67.8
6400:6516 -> 70.7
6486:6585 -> 77.6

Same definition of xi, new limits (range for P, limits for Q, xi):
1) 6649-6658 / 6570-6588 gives 0.31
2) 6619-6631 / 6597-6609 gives 0.78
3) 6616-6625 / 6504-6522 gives 0.99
